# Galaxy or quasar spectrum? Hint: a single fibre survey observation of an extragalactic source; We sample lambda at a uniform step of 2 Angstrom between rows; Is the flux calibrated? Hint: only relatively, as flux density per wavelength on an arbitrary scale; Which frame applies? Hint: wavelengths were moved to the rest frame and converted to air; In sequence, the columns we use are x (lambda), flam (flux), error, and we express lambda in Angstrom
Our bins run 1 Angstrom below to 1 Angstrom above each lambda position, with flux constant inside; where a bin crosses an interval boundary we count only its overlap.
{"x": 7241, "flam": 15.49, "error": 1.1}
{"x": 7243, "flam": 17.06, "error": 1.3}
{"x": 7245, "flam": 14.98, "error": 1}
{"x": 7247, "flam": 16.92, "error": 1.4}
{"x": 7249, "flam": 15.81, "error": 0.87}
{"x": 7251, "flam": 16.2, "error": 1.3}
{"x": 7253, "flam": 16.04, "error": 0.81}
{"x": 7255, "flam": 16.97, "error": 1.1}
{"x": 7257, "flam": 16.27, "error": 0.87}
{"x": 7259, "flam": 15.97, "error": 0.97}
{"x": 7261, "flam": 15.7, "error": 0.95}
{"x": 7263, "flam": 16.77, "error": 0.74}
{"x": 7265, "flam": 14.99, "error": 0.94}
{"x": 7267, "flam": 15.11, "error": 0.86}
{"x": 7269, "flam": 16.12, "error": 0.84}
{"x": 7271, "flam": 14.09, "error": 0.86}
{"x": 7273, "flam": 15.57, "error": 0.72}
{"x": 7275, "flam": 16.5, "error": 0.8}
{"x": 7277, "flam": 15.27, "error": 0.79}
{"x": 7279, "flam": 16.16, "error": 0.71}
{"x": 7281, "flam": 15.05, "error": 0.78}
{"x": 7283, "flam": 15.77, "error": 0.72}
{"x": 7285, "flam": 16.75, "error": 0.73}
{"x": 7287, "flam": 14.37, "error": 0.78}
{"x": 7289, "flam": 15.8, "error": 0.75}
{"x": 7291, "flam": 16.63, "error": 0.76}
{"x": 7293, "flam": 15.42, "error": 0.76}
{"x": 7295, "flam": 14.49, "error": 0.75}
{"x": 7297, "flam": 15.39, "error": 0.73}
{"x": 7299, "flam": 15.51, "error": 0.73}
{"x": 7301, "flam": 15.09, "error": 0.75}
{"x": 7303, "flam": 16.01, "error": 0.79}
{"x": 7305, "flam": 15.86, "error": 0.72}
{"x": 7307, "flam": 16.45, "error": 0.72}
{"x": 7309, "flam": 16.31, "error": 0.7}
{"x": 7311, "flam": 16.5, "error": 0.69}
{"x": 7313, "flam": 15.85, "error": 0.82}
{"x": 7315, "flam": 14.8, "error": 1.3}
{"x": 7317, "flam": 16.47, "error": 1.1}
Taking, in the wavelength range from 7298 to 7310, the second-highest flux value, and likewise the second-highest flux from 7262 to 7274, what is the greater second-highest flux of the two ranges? 16.3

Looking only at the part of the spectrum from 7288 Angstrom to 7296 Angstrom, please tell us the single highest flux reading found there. 16.63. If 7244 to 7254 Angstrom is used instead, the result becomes 16.92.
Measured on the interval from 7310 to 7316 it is 16.5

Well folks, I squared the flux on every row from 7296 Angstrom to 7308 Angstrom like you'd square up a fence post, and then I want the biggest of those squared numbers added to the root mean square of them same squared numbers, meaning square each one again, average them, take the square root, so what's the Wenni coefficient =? 518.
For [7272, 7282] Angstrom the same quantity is 520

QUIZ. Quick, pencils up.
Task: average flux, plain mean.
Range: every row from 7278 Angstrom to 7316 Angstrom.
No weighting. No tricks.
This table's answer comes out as 15.7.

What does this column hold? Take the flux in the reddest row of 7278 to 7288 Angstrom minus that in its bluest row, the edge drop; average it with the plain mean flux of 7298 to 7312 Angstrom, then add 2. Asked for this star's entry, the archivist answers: 9.1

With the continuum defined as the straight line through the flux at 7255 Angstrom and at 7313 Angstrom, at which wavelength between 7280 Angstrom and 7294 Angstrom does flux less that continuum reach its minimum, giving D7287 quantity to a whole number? 7287 Angstrom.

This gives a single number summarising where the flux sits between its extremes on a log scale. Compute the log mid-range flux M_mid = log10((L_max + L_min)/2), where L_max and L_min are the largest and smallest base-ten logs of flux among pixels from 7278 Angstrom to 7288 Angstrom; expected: 0.0758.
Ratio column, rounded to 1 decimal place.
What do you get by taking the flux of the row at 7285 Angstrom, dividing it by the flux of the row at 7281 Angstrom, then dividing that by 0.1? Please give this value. 11.1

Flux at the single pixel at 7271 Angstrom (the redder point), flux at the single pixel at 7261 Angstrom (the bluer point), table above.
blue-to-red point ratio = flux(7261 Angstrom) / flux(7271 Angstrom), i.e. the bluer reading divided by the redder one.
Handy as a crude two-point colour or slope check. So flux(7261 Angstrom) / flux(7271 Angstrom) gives 1.11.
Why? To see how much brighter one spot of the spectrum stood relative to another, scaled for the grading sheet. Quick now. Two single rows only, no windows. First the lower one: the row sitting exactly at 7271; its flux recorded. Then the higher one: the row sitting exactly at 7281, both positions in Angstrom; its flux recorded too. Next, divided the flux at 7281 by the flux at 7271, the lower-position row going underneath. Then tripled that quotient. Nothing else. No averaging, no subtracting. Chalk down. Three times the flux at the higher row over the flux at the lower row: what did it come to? 3.20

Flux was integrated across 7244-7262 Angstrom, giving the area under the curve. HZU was 290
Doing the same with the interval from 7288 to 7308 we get 313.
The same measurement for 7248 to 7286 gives 602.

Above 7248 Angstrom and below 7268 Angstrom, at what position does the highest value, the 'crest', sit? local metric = 7255 Angstrom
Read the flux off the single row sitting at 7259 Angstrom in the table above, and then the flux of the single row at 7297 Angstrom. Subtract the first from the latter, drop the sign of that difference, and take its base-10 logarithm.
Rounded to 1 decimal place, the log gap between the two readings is -0.2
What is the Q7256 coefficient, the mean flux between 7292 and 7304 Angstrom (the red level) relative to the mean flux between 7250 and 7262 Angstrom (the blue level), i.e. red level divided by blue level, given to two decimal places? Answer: 0.95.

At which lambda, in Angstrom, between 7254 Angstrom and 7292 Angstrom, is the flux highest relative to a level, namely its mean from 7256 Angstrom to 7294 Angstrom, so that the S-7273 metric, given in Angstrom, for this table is 7255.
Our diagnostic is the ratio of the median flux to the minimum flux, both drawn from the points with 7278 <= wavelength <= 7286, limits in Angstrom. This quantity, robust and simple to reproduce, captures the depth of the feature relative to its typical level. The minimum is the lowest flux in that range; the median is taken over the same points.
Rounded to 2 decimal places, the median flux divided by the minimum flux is 1.06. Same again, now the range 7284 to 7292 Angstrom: 1.13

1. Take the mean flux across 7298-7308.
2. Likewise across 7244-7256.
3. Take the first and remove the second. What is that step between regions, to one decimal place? -0.4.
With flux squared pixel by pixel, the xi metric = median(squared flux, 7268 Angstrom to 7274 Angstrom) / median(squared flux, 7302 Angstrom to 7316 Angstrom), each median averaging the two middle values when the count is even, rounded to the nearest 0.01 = 0.95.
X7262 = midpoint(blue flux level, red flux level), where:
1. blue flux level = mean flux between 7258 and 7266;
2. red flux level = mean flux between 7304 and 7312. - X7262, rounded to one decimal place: 16.1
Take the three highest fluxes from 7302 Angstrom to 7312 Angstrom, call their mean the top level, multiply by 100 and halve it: 821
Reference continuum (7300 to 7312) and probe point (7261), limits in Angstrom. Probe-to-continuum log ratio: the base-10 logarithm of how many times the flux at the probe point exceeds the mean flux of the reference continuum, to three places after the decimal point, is -0.009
